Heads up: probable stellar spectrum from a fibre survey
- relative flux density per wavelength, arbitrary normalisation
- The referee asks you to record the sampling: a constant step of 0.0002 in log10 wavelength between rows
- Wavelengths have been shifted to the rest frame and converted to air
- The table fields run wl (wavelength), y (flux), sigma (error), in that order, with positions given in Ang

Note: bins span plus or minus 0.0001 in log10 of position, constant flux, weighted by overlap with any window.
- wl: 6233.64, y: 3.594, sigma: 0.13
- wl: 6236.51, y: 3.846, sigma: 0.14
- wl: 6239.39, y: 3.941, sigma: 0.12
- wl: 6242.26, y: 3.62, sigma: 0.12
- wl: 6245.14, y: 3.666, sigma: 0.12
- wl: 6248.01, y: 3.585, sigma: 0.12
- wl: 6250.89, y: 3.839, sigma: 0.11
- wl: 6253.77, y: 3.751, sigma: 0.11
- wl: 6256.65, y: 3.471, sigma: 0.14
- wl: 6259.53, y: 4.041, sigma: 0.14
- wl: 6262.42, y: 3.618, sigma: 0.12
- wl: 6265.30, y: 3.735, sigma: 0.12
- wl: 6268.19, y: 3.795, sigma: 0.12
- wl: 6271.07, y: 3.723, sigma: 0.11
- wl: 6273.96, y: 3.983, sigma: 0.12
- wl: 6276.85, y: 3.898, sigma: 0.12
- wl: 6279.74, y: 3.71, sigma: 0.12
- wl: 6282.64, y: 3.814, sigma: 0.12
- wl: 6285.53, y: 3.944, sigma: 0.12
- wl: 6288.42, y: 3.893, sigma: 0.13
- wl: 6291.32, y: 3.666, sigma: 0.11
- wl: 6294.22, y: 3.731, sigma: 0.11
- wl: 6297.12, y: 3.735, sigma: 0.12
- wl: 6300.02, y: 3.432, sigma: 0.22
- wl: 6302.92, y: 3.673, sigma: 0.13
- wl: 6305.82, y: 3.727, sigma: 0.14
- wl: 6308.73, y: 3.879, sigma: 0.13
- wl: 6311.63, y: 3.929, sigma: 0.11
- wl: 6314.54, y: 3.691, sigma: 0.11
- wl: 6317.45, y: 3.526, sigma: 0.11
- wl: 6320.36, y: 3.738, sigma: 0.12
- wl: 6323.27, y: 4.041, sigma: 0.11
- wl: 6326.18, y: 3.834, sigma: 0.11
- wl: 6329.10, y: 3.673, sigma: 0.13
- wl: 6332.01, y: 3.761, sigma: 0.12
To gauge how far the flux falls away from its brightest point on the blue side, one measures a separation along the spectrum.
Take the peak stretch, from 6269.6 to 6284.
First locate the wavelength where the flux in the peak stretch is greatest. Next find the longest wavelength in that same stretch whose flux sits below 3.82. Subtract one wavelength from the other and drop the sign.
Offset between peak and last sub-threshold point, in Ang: 8.7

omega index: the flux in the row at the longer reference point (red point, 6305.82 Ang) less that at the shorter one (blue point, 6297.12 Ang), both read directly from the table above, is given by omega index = 0.0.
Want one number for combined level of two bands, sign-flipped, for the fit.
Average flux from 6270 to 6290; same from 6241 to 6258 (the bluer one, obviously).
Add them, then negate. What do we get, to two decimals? -7.51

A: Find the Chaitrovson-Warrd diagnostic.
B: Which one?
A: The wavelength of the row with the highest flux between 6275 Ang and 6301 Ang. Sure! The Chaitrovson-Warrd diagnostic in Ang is 6285.53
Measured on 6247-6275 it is 6259.53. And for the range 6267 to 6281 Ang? 6273.96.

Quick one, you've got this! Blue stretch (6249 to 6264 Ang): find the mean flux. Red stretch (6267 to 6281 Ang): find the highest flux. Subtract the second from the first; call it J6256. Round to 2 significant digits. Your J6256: -0.24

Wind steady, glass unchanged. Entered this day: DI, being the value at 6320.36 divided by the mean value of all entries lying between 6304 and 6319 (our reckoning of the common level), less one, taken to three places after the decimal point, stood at -0.003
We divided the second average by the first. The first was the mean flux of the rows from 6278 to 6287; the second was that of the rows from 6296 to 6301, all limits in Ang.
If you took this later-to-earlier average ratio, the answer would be 0.94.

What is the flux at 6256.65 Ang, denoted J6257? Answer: 3.471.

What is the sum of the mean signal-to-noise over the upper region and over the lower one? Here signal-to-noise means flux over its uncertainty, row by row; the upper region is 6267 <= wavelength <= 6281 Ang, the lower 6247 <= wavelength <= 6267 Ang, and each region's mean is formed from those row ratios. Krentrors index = 63.0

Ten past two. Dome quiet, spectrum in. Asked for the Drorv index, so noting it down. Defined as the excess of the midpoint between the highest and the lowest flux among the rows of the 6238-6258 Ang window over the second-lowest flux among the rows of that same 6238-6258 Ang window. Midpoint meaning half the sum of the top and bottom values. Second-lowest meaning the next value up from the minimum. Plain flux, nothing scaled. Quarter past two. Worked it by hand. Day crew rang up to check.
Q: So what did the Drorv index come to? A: 0.121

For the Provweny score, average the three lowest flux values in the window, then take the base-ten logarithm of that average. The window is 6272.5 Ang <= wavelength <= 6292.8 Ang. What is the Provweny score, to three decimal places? 0.572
